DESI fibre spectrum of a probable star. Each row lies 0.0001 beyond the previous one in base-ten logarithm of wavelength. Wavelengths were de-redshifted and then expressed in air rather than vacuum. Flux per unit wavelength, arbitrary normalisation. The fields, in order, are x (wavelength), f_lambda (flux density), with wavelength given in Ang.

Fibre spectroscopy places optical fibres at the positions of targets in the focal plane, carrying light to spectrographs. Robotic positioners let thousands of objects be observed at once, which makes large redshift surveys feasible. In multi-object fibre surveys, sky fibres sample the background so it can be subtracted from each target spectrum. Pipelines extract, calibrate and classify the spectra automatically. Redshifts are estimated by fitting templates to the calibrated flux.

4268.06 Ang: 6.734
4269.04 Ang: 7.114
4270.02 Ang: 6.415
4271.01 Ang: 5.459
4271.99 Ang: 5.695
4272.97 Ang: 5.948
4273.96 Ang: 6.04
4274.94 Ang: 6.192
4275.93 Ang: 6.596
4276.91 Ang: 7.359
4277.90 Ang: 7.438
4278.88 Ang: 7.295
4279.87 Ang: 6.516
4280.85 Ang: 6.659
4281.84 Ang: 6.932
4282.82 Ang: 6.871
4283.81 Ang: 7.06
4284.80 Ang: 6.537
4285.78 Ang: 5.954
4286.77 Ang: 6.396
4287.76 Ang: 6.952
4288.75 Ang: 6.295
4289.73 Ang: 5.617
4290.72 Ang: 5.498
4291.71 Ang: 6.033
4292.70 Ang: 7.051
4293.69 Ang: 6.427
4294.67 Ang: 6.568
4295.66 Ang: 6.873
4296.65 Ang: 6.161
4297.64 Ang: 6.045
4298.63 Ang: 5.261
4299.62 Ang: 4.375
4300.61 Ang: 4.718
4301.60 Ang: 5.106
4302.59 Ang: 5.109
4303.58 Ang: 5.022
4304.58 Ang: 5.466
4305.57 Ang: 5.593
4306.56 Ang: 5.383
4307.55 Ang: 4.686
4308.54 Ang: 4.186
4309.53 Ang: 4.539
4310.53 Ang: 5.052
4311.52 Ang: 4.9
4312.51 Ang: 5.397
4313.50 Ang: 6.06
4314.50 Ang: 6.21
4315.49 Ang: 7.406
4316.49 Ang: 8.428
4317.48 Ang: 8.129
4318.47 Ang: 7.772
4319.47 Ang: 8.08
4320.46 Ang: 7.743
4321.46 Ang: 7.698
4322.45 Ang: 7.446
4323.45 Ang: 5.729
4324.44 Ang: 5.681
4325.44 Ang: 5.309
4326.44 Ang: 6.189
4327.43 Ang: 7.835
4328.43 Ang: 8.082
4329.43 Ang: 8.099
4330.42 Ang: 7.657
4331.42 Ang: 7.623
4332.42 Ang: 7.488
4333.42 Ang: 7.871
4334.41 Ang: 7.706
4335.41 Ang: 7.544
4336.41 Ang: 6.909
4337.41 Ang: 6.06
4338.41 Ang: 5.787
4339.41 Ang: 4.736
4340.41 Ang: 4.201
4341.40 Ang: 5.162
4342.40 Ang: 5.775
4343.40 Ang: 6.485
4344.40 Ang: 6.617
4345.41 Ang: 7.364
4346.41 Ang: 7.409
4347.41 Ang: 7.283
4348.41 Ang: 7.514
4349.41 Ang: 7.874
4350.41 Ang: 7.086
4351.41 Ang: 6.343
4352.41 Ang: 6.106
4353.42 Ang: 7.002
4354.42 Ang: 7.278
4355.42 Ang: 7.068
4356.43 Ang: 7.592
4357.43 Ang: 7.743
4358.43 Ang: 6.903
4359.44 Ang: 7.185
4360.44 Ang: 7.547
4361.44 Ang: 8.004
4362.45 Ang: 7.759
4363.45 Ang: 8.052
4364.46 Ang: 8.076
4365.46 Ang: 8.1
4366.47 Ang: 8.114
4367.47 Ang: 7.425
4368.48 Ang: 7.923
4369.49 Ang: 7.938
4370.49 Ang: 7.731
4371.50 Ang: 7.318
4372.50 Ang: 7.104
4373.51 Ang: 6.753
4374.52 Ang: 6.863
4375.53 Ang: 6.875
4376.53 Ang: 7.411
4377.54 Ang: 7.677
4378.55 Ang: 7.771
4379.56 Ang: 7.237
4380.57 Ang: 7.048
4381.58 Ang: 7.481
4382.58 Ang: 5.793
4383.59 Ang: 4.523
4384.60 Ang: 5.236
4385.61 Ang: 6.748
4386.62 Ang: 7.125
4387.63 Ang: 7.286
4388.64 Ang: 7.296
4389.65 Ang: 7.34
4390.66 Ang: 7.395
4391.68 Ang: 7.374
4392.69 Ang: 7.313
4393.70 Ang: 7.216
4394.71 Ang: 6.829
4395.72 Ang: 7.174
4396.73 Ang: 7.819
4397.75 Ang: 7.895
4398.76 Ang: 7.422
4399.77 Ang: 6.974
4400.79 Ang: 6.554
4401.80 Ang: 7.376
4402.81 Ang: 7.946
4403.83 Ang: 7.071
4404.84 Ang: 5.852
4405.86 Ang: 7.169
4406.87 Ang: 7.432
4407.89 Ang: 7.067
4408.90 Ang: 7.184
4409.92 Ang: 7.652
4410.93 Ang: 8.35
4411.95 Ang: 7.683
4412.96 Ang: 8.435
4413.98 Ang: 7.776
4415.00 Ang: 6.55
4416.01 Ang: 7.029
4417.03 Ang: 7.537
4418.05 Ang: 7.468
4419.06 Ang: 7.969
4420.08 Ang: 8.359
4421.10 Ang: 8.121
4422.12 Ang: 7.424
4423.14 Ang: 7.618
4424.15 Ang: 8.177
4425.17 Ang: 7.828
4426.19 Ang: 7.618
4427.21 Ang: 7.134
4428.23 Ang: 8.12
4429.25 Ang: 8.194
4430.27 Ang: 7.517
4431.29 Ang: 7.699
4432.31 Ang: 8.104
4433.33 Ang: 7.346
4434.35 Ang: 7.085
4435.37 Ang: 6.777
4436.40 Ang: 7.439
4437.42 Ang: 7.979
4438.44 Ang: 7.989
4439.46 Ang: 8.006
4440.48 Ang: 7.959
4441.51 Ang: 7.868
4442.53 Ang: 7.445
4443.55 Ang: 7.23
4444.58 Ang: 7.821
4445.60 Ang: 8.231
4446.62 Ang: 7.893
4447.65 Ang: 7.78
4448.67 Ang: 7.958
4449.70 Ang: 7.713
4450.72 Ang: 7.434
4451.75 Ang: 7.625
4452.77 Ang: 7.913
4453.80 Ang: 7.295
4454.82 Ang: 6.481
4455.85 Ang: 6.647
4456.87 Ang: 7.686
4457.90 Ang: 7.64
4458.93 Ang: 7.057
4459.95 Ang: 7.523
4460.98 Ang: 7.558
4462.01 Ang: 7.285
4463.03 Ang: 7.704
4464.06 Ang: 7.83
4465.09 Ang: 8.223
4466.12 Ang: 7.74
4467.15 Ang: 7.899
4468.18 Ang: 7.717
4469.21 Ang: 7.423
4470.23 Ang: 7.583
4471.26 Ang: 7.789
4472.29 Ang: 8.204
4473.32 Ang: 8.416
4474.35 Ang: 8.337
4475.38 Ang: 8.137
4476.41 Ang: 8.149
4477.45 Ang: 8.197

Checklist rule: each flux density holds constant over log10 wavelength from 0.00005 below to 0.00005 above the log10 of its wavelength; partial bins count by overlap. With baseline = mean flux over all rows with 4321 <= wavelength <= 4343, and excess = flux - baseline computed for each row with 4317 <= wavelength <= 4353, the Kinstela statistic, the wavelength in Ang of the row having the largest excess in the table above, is 4317.48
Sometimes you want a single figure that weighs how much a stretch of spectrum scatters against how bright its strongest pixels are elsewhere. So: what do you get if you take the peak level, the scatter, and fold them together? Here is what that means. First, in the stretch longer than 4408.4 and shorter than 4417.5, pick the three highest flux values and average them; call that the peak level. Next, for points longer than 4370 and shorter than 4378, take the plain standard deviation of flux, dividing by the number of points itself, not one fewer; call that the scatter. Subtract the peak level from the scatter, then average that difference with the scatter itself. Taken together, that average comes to -3.7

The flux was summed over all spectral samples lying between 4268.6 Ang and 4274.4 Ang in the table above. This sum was 37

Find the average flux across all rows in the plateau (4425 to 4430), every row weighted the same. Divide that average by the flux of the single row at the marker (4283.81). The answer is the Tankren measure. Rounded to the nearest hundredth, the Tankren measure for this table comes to 1.10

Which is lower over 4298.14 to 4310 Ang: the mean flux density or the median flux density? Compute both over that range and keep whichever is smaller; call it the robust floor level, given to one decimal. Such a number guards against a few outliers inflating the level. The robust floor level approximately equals 5.0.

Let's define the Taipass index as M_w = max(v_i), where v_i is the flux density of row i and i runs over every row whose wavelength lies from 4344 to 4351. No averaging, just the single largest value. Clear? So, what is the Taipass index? 7.874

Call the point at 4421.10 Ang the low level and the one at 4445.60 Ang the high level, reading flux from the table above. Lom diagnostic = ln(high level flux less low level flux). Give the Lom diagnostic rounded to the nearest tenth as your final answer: -2.2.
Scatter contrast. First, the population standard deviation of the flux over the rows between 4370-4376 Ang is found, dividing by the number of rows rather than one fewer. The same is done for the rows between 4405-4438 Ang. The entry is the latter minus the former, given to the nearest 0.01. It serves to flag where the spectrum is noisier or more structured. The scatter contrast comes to 0.14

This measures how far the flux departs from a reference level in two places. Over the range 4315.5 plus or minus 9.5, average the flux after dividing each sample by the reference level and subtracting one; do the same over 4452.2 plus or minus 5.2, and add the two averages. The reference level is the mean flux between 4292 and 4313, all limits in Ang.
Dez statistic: 0.54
